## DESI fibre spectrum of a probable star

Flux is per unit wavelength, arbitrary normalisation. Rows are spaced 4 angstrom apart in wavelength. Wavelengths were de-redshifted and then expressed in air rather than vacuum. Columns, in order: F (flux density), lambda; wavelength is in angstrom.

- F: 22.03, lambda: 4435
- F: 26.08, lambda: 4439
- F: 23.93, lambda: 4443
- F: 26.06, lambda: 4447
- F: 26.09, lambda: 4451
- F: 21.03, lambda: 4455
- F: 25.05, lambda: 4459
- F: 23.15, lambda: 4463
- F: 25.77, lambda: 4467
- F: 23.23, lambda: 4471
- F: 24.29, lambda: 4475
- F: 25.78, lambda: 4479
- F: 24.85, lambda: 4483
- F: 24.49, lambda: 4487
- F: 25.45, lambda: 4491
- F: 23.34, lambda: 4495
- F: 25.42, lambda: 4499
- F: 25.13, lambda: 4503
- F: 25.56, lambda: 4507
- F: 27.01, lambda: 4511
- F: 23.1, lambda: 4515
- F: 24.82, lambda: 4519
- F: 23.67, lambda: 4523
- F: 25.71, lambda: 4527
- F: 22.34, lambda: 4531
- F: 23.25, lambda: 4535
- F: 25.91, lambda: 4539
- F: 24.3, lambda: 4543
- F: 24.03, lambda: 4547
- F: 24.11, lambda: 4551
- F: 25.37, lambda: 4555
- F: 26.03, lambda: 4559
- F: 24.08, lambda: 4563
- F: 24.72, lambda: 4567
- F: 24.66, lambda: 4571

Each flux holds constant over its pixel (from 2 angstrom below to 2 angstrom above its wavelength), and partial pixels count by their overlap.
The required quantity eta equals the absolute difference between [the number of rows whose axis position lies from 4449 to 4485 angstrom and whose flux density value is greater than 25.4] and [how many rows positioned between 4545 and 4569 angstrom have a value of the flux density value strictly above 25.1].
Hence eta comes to 1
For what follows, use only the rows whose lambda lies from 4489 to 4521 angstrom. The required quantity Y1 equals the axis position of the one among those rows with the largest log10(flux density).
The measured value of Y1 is 4511 angstrom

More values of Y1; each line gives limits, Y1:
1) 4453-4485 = 4479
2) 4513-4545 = 4539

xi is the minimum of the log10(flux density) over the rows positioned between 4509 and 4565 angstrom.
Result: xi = 1.35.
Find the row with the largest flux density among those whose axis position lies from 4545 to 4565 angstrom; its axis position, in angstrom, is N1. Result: 4559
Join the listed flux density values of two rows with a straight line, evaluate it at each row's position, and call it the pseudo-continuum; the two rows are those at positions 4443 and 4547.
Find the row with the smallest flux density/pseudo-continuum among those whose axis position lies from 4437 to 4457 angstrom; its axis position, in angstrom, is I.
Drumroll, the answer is 4455 angstrom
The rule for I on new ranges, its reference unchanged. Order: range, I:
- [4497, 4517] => 4515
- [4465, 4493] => 4471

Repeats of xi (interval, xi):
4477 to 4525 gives 1.36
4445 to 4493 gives 1.32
